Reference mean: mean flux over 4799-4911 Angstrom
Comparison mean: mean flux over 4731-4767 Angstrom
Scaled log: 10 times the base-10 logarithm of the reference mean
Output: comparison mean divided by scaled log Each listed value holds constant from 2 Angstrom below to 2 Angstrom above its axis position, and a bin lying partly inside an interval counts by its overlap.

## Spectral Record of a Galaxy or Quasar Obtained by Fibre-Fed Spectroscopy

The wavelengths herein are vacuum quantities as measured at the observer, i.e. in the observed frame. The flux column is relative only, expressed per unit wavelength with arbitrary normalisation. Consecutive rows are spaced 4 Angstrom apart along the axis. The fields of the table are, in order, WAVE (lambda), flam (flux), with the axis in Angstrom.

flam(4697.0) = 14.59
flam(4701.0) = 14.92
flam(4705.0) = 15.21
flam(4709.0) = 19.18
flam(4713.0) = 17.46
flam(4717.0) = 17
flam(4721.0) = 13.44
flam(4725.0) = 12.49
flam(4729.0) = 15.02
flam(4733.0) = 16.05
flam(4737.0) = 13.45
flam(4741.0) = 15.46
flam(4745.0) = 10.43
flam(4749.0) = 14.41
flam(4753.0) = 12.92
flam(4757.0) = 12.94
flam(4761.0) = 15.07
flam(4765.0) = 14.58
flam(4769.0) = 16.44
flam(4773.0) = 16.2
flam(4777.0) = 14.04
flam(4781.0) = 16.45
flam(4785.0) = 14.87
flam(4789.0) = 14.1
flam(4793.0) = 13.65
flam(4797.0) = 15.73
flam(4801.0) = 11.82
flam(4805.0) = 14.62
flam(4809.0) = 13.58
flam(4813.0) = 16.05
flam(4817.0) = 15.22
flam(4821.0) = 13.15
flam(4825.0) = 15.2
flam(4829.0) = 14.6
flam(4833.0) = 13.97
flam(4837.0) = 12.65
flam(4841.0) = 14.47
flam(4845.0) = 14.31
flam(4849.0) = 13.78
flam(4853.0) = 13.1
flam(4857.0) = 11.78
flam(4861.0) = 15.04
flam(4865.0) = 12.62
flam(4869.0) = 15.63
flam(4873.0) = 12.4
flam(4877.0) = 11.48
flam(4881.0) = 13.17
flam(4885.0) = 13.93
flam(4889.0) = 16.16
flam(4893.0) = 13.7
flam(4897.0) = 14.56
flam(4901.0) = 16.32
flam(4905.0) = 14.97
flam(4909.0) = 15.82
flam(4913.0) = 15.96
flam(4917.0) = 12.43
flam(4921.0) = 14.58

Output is 1.21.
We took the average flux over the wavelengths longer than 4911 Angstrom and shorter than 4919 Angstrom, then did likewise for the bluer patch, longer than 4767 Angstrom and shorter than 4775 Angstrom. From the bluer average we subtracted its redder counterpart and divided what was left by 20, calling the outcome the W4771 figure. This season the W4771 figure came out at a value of 0.11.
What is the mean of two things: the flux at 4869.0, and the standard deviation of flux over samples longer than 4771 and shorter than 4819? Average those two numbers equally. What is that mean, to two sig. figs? 8.5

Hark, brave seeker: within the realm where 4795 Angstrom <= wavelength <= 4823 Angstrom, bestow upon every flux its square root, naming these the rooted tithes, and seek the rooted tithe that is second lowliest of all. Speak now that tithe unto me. 3.63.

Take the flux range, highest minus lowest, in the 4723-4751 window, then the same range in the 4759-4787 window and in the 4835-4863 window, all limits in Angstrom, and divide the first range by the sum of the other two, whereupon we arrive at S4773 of 1.0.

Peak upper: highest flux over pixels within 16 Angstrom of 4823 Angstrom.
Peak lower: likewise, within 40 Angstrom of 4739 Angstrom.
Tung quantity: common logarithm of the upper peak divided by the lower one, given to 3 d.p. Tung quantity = -0.077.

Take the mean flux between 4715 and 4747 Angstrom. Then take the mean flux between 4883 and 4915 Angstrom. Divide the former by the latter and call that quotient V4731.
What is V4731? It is 0.93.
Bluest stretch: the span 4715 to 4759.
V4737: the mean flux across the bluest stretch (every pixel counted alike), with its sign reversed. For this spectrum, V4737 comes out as -14.0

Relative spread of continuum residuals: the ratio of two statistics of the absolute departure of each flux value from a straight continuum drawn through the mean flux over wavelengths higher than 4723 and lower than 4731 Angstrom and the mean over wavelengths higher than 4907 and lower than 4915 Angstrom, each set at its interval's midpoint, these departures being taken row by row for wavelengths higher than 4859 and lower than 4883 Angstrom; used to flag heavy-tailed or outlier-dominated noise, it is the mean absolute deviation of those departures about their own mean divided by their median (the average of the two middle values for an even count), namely 0.486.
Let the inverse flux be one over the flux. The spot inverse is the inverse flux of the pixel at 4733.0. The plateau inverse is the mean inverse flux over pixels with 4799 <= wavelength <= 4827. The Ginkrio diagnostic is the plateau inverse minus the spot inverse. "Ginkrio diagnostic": 0.0086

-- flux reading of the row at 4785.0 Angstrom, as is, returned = 14.87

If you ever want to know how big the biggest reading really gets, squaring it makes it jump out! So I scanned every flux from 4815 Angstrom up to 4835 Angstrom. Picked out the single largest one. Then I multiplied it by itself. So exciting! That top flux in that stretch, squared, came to 232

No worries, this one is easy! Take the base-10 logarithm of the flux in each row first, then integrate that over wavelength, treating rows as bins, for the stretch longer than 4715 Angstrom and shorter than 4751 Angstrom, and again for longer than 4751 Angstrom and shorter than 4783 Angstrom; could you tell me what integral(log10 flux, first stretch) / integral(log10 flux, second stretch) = 1.1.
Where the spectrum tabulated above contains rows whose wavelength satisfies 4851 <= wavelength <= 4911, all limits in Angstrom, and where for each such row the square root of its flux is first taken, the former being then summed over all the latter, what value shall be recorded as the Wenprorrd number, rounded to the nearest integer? 56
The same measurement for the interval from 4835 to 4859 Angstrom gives 22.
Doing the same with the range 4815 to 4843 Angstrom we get 26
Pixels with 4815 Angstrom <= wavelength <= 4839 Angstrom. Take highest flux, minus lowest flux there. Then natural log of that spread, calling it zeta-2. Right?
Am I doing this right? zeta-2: 0.94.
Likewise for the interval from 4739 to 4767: 1.62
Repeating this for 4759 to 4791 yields 0.88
